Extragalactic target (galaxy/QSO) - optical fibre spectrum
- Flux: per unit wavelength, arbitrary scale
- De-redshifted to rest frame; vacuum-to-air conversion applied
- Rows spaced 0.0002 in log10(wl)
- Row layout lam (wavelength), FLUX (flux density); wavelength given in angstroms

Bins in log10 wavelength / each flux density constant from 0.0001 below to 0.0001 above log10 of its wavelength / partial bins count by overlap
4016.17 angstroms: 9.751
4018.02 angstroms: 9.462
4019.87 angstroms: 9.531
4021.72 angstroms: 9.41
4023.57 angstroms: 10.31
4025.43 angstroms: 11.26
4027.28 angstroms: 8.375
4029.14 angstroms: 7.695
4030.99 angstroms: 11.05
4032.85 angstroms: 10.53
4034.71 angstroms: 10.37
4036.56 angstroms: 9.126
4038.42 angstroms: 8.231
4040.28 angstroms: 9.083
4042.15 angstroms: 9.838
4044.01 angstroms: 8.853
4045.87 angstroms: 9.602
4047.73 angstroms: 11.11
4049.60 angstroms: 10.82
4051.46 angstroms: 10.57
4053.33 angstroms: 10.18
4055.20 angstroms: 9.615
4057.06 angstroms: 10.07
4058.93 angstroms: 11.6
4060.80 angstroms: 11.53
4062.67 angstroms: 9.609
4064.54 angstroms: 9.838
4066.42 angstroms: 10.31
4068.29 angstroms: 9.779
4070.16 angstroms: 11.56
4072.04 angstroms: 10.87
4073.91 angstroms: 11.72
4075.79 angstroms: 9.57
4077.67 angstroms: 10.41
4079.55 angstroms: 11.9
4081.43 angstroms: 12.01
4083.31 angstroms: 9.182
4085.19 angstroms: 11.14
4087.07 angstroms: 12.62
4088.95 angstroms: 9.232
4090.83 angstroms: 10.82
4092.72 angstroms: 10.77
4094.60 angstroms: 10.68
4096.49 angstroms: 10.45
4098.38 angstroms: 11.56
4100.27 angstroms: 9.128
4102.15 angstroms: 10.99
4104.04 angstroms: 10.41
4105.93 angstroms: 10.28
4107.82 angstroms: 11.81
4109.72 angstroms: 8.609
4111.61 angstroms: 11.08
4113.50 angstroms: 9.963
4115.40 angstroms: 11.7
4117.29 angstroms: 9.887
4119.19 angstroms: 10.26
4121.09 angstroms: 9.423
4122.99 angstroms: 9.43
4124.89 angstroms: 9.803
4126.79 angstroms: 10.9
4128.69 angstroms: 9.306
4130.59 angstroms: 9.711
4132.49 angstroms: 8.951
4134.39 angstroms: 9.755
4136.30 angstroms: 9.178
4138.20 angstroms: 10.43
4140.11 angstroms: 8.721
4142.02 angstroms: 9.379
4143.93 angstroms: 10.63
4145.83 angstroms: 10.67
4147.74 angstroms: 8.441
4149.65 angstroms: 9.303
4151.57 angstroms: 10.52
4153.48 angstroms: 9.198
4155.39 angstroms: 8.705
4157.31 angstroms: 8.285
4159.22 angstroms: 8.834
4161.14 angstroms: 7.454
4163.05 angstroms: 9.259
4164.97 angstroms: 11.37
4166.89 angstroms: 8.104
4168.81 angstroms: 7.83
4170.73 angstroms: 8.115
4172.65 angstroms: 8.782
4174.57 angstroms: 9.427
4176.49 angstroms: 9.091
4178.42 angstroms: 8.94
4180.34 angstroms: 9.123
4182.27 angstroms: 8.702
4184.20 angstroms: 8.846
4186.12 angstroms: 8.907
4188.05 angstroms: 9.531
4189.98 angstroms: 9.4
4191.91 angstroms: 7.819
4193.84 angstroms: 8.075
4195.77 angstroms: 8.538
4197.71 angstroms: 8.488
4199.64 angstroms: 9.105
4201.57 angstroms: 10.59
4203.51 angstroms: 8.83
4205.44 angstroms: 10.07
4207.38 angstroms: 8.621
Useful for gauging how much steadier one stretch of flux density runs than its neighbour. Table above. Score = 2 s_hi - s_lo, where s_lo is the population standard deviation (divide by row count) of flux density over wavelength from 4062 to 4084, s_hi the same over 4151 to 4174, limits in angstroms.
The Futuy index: 1.2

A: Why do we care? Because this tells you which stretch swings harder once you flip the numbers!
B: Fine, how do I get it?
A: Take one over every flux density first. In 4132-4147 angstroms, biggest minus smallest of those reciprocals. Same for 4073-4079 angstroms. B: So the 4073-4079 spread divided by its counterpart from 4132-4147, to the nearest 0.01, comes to 0.92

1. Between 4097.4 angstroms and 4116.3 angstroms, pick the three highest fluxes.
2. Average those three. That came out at 11.7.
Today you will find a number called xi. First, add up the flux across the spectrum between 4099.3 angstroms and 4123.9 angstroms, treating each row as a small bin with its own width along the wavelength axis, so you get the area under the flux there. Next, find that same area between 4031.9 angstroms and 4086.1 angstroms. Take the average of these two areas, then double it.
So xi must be 811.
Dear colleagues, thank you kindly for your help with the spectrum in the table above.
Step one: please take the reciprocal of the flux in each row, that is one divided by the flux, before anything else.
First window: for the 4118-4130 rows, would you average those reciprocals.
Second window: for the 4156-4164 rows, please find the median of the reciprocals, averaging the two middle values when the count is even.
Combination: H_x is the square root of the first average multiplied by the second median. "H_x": 0.1091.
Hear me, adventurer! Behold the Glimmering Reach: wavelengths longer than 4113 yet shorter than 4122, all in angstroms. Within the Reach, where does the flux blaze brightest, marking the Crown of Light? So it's 4115.40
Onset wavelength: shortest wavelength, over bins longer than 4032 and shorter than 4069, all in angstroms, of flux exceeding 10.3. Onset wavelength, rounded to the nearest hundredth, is 4032.85 angstroms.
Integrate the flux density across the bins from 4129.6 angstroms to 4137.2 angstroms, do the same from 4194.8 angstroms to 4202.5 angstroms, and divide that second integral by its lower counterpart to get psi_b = 0.99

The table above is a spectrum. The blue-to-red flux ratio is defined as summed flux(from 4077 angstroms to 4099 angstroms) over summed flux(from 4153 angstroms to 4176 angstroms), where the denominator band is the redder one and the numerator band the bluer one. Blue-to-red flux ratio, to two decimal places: 1.24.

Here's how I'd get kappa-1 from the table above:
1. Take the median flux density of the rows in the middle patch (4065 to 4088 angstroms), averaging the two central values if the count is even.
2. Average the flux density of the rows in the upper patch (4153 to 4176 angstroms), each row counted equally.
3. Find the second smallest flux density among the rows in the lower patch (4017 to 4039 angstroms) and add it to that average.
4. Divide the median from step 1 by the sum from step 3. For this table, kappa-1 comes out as 0.65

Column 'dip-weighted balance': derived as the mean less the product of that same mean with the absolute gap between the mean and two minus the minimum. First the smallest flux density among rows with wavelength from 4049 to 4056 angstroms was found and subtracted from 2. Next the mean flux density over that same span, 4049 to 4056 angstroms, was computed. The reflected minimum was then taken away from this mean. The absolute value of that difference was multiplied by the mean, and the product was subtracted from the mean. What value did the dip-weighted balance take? -174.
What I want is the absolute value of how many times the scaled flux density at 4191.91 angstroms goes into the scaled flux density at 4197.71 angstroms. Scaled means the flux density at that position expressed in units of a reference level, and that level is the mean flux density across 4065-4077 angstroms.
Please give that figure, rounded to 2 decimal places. 1.09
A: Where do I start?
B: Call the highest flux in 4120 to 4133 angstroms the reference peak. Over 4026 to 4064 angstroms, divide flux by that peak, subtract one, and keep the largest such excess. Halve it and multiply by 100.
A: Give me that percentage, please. 3.2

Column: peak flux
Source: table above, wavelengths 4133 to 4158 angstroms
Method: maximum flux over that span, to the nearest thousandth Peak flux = 10.670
